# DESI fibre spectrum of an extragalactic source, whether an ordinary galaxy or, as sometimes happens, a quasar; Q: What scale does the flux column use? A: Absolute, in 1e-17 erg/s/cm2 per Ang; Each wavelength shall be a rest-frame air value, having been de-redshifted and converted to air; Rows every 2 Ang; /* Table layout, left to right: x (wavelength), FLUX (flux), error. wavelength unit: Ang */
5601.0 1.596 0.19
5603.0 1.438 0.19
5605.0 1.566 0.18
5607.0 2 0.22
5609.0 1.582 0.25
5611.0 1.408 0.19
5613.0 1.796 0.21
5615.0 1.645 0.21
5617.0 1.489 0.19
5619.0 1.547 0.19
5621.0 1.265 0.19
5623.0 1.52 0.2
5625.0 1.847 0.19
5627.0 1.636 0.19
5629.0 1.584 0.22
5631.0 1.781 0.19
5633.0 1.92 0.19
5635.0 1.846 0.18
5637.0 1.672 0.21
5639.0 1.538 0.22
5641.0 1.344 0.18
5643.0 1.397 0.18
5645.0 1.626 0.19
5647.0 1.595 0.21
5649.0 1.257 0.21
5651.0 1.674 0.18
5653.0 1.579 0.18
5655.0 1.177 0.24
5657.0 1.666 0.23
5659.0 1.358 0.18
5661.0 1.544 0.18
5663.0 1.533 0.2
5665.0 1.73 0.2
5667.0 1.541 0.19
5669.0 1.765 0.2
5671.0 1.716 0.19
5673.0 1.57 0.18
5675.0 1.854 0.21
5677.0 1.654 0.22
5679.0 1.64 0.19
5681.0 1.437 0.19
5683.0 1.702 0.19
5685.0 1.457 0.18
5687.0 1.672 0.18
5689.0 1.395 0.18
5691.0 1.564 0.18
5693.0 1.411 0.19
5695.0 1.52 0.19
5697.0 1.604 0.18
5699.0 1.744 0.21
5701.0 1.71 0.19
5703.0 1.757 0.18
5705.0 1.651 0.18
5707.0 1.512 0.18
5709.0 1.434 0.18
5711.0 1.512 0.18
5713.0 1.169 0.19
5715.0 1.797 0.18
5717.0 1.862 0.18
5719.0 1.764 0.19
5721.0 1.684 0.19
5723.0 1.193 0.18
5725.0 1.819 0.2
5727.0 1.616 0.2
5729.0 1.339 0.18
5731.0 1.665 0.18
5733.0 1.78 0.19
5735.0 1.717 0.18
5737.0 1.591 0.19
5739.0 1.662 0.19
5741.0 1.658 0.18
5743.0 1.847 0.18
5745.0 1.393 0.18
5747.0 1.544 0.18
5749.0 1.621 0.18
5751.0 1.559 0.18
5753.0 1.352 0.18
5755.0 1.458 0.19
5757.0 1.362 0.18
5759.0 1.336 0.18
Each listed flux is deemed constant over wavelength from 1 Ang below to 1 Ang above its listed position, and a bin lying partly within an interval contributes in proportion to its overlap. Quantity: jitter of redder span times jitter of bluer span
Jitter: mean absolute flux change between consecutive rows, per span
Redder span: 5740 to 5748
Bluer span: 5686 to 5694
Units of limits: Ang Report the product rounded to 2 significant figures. 0.053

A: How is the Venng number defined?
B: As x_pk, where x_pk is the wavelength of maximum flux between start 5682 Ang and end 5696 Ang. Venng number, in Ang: 5683.0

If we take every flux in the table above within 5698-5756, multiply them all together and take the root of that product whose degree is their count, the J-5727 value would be 1.589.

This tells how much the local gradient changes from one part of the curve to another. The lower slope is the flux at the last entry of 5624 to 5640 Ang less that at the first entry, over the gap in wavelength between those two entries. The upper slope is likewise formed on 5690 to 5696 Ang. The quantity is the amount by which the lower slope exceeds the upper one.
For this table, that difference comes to -0.01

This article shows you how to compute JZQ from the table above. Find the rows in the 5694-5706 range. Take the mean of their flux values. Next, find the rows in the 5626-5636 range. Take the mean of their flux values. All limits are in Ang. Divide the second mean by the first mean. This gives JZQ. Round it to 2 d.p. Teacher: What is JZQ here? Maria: 1.05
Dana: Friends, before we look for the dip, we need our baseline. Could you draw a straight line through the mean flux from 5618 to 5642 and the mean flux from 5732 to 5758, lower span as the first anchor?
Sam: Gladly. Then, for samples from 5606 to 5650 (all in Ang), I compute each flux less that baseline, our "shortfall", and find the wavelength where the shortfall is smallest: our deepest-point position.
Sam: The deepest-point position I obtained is 5621.0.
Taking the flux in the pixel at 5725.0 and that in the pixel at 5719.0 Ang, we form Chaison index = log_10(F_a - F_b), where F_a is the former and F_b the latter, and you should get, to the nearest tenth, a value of -1.3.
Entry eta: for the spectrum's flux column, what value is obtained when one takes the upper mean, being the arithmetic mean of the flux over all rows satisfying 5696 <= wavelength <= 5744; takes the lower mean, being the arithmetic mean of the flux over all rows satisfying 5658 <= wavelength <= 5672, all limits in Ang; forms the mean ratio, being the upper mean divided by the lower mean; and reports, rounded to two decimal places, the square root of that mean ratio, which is 1.01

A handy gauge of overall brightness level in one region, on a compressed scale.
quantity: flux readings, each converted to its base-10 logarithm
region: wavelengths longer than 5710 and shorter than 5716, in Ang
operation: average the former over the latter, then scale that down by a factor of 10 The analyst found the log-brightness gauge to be 0.017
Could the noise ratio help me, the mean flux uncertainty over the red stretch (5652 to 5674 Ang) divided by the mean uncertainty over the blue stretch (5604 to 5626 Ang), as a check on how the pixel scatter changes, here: 0.98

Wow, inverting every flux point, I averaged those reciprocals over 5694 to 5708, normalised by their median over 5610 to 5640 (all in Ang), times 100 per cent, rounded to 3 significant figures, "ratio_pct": 99.9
